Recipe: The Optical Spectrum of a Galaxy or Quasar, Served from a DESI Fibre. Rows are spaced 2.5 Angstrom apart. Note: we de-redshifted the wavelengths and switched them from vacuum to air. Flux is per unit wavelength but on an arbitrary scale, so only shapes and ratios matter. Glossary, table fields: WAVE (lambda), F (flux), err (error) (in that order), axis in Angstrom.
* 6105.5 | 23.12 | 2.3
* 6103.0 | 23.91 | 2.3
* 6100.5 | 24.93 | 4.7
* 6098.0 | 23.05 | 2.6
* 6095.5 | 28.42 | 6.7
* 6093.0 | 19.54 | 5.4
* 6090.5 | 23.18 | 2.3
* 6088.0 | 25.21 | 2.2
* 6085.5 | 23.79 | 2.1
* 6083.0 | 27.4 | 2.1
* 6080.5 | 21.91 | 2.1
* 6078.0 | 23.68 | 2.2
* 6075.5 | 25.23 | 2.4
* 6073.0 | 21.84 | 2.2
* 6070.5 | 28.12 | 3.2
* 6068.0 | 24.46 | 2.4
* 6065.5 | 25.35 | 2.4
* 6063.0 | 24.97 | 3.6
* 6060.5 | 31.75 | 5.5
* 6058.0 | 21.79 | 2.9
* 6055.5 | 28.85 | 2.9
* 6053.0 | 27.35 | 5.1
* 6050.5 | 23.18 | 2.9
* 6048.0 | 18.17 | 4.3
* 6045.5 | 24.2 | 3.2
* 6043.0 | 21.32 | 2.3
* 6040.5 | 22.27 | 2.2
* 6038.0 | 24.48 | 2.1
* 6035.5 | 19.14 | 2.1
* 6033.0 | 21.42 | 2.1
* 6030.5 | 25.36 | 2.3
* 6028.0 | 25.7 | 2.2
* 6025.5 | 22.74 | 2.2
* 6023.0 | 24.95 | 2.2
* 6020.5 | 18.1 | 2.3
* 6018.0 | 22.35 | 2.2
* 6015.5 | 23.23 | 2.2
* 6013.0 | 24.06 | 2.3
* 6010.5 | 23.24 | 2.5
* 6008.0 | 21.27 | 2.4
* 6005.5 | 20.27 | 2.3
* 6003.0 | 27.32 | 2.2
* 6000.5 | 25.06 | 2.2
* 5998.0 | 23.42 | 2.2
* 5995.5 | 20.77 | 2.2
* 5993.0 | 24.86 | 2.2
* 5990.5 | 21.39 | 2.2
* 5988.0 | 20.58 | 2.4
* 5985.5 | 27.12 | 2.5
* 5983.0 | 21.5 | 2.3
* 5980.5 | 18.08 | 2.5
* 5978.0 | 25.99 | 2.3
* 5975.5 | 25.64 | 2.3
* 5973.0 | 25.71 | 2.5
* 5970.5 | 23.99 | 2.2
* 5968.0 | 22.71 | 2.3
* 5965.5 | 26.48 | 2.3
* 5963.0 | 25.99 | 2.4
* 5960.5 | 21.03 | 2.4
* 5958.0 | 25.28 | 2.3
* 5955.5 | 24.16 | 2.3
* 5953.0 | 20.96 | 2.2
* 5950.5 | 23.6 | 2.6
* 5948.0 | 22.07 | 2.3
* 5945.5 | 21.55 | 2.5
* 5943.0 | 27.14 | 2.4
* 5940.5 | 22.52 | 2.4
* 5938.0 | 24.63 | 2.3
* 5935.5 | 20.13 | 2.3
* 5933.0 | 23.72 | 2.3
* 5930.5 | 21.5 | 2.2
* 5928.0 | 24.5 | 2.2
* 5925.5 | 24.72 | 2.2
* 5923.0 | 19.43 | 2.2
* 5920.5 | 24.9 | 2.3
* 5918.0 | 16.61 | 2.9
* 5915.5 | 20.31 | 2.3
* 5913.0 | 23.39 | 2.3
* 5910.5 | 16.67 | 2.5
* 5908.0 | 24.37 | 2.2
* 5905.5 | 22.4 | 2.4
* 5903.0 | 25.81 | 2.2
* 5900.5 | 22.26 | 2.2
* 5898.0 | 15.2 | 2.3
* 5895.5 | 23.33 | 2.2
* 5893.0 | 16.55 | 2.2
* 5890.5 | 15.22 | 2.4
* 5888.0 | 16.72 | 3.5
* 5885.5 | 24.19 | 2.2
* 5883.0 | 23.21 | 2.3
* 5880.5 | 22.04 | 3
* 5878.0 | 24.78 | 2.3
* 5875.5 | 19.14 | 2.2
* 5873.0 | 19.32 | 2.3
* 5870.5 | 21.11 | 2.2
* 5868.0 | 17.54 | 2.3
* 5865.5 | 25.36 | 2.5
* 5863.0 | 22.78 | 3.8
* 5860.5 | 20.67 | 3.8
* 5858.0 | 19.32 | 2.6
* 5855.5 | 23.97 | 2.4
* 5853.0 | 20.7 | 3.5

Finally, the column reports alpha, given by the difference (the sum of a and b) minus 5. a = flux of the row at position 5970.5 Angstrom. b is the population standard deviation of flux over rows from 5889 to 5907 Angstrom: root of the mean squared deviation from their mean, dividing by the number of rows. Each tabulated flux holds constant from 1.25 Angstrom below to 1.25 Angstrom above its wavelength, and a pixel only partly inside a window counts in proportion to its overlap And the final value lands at 23.0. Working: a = 23.99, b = 4.0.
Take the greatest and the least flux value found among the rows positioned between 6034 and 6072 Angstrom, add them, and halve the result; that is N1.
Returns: 25.0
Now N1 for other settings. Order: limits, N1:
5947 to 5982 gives 22.3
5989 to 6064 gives 24.9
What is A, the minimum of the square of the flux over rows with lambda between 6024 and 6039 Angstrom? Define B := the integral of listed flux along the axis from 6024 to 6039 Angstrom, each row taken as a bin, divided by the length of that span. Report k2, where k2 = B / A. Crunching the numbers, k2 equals 0.063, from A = 366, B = 23.1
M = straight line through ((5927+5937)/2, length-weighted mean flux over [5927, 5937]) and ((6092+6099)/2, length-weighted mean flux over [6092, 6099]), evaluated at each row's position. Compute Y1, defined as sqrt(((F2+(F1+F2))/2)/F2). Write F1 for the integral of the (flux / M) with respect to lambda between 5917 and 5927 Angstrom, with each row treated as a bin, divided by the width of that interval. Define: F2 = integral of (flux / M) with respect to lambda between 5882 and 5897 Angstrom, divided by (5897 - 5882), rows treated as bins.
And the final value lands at 1.241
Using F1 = 0.97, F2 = 0.89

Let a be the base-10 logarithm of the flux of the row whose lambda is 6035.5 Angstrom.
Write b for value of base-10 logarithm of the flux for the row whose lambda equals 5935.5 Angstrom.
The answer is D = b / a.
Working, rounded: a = 1.28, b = 1.30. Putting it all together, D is 1.02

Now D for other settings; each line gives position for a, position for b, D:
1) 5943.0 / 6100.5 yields 0.97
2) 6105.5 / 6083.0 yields 1.05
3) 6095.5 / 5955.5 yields 0.95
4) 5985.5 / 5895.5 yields 0.95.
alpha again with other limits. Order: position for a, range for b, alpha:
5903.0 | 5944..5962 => 22.4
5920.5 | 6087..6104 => 22.4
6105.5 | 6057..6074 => 21.4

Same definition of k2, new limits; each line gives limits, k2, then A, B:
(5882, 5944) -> 0.093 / 231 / 21.5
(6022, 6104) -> 0.073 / 330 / 24.2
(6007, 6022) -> 0.067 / 328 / 22.1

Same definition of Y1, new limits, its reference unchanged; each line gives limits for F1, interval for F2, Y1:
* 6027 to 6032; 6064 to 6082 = 1.235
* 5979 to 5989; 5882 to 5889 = 1.222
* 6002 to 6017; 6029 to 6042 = 1.232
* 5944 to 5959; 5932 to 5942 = 1.225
